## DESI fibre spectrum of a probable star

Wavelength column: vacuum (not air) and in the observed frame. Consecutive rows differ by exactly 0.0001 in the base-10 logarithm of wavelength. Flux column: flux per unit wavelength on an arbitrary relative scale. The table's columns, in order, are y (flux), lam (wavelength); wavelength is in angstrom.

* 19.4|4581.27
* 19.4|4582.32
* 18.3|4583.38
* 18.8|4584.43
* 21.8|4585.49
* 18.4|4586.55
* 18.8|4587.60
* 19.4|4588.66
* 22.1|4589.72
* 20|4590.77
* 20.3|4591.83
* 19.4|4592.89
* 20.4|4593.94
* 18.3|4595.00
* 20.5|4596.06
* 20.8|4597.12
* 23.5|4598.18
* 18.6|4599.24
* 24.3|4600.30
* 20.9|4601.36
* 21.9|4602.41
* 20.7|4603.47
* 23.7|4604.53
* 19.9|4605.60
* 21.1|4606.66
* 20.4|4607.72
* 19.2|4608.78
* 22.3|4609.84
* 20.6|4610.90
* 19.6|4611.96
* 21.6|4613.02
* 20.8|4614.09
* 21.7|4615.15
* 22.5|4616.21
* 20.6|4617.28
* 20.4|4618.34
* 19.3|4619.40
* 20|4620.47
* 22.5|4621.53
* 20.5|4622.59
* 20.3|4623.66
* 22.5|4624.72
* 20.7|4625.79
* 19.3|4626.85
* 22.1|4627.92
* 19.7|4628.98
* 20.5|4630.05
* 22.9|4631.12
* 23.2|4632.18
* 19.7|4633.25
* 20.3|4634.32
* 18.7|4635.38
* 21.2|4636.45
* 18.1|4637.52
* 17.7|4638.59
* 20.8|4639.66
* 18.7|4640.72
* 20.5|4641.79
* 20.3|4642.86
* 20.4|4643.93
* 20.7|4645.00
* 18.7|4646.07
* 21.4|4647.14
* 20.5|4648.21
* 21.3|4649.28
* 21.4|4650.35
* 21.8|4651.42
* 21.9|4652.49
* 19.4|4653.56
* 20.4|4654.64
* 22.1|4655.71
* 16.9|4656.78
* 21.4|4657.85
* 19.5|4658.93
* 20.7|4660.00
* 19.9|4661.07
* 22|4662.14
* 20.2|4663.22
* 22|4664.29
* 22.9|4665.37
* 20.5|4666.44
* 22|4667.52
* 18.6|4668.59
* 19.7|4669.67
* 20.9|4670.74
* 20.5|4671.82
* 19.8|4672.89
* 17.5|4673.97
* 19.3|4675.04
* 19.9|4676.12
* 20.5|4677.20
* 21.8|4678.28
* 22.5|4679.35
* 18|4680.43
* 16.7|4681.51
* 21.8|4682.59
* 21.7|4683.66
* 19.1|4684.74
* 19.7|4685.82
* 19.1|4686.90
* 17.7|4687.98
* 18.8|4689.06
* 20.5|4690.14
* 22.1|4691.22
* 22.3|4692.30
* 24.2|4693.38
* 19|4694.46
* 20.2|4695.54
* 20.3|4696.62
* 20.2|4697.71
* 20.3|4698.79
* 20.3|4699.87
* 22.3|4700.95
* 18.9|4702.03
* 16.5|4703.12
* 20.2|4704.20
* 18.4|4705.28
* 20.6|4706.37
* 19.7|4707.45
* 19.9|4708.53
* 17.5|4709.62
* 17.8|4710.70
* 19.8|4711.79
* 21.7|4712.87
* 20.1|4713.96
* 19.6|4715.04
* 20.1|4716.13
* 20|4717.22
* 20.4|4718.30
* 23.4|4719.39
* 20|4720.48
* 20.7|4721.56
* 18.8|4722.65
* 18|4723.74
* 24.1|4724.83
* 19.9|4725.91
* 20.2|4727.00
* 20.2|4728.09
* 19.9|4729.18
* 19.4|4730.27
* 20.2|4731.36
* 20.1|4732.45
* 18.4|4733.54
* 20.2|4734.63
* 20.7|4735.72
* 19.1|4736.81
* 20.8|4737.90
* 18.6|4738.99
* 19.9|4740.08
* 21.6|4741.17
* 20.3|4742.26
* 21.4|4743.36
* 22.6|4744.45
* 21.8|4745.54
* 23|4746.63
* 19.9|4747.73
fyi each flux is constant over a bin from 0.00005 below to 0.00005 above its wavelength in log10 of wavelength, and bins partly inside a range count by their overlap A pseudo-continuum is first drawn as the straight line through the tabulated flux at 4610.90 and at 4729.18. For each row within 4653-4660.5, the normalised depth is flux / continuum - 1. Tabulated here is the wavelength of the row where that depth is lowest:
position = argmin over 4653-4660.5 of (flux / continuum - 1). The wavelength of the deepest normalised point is 4656.78 angstrom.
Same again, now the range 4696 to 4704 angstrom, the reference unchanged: 4703.12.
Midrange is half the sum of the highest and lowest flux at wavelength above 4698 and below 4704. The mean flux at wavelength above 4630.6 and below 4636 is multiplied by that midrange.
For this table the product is 407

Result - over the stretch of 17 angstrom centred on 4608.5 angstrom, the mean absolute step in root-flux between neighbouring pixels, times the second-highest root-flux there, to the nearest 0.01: 0.91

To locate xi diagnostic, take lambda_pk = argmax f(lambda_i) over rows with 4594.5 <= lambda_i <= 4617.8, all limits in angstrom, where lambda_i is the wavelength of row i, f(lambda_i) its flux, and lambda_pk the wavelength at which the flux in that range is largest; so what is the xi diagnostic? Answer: 4600.30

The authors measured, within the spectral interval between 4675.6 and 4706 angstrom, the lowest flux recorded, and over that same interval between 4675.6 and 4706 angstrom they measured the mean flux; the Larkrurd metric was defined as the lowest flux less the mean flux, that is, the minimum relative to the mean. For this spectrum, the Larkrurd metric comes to -3.61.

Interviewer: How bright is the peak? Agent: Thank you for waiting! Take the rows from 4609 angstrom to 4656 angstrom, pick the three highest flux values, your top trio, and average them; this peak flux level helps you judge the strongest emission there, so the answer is 22.9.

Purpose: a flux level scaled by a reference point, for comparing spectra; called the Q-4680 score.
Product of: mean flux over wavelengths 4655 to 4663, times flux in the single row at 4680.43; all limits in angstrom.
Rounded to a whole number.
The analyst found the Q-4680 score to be 366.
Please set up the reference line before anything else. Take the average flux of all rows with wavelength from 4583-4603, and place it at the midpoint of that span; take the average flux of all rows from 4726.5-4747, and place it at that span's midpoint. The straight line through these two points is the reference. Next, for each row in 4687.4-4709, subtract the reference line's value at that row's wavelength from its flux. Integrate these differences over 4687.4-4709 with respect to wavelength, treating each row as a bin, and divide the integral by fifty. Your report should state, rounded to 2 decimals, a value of -0.13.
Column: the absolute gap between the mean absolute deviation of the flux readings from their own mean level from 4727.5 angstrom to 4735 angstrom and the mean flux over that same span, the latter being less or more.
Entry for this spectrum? 19.3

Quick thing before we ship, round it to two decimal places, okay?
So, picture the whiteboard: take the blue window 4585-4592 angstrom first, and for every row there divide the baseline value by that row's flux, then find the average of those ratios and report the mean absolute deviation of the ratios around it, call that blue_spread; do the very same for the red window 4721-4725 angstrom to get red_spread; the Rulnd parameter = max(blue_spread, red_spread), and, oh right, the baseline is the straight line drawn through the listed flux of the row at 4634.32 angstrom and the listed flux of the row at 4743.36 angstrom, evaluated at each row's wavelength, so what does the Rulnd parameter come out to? 0.10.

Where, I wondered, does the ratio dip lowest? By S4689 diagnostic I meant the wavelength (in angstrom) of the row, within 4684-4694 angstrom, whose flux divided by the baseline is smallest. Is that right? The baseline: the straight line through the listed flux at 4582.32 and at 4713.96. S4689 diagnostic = 4687.98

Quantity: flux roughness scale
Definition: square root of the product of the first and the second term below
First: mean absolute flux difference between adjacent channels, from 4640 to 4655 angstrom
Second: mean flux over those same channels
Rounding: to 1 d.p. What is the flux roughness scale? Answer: 4.5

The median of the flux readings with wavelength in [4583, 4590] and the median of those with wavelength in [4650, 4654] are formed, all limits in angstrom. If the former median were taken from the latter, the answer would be 2.8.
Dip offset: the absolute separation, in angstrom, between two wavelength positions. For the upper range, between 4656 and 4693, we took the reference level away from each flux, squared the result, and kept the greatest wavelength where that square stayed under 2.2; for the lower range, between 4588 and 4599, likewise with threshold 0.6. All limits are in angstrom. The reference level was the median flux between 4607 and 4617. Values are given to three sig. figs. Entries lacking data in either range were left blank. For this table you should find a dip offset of 94.1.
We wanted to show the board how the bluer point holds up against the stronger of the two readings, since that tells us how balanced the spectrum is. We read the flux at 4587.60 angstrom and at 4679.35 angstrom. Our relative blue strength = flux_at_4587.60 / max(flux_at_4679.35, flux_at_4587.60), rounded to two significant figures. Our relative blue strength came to 0.84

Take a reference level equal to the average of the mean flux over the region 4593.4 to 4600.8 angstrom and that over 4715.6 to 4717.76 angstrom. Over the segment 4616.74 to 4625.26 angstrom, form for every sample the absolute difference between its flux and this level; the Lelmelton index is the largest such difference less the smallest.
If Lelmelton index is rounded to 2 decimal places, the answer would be 2.00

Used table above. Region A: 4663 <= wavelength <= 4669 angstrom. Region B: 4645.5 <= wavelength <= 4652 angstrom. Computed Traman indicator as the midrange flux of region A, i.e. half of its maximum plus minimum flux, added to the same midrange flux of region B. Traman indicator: 41.0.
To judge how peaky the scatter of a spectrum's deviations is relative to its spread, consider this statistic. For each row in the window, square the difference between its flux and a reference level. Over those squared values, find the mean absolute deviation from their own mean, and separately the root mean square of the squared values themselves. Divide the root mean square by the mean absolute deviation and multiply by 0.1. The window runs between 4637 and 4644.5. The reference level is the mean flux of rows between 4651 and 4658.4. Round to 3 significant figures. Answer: 0.142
